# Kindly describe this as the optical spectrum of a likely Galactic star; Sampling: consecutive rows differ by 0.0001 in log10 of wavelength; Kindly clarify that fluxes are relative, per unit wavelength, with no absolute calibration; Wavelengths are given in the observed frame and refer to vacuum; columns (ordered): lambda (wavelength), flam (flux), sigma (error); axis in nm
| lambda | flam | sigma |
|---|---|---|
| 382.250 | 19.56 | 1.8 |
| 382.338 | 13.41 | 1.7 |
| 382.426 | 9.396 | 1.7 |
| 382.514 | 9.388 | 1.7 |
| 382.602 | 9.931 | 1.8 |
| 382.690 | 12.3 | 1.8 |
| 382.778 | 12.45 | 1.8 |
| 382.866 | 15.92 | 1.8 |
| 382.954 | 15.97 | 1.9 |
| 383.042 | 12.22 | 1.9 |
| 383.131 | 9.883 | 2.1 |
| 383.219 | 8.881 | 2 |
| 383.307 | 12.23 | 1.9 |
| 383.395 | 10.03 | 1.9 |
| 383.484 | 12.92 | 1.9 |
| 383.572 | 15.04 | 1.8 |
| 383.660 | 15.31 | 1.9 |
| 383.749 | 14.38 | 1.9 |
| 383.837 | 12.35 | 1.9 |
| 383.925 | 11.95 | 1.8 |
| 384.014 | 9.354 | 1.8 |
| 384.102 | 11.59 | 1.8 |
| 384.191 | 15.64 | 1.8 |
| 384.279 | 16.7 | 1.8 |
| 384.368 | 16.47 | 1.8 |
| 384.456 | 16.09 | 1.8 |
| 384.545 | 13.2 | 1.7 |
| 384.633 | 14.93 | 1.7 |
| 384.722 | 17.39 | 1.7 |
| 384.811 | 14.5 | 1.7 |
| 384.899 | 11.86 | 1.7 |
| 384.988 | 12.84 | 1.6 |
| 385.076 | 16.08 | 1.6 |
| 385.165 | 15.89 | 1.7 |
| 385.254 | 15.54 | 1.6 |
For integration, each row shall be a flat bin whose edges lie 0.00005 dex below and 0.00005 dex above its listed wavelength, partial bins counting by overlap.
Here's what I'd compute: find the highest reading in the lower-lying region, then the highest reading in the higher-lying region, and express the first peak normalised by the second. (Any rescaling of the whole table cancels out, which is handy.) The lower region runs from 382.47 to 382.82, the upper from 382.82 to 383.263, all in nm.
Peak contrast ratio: 0.78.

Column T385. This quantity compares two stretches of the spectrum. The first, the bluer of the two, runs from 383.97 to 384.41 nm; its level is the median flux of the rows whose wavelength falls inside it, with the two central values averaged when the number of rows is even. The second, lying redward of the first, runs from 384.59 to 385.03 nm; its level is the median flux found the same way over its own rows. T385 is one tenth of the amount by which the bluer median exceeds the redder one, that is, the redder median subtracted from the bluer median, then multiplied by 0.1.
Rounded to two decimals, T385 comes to 0.11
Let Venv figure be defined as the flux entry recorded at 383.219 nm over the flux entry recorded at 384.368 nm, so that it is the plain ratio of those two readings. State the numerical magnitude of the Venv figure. 0.54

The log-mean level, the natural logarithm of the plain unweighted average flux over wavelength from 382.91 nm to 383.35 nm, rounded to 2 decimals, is 2.47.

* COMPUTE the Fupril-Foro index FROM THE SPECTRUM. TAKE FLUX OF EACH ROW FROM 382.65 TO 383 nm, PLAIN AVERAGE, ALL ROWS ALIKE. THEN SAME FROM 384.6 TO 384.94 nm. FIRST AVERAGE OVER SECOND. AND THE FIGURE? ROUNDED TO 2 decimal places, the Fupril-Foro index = 0.97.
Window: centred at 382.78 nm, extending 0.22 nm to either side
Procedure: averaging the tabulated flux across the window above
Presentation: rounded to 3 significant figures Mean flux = 13.3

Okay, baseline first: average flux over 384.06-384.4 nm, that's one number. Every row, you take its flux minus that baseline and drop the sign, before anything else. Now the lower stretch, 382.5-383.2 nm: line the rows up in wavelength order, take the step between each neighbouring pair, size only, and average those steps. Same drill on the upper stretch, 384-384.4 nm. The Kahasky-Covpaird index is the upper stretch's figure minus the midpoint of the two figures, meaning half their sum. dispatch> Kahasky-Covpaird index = 0.15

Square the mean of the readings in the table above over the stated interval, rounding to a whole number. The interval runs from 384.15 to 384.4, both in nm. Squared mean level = 265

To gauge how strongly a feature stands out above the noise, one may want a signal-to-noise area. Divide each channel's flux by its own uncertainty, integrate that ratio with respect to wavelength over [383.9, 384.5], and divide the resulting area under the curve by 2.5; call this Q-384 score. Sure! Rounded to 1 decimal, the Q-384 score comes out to 1.9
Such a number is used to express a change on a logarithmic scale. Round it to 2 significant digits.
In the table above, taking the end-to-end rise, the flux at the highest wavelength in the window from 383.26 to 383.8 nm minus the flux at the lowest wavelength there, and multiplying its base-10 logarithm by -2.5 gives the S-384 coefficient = -0.83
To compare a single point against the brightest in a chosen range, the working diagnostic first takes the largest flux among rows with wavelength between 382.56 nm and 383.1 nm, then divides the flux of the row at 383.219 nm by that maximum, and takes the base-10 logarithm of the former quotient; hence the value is -0.255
